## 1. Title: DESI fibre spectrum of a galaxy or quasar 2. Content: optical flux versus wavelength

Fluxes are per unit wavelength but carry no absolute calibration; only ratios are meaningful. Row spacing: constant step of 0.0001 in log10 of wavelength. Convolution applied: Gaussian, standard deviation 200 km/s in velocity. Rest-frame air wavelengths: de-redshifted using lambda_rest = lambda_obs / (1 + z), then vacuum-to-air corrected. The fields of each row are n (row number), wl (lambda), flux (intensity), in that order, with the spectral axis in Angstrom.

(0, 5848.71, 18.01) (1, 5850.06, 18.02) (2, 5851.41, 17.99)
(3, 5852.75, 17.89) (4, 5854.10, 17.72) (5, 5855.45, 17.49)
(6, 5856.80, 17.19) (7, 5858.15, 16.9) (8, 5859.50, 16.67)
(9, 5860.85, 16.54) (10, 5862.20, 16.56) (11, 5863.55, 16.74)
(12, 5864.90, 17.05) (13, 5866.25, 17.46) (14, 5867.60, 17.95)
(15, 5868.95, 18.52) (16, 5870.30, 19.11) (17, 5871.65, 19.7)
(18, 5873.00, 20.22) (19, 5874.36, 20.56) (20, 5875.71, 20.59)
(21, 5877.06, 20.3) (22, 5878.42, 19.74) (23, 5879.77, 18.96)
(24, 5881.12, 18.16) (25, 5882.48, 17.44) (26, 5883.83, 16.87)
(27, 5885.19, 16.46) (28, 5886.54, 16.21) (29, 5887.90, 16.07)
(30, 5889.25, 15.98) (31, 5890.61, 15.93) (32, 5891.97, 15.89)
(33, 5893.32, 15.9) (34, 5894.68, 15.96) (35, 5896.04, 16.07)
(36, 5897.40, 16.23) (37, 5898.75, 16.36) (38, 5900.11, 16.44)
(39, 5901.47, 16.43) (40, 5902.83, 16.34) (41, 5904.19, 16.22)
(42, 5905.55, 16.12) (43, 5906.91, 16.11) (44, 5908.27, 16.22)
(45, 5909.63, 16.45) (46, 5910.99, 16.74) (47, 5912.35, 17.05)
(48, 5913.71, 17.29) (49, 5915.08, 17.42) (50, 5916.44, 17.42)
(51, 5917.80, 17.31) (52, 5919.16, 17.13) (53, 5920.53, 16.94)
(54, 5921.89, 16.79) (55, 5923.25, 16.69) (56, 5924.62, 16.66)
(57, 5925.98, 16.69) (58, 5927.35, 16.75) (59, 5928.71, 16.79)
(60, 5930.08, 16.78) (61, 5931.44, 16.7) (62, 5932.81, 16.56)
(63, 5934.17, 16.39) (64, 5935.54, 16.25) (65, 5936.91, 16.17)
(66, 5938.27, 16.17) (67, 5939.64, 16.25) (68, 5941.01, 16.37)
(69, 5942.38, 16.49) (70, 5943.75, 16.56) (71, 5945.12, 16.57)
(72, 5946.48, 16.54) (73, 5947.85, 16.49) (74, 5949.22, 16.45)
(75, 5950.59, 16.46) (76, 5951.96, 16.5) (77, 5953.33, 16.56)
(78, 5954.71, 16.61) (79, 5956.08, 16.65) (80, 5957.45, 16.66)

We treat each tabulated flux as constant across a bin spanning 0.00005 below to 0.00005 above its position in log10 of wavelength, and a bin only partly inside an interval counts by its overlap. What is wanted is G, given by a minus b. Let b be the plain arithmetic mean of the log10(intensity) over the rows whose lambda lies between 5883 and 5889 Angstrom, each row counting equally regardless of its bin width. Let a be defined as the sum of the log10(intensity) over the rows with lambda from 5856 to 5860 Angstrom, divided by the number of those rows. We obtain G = 0.01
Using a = 1.23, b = 1.21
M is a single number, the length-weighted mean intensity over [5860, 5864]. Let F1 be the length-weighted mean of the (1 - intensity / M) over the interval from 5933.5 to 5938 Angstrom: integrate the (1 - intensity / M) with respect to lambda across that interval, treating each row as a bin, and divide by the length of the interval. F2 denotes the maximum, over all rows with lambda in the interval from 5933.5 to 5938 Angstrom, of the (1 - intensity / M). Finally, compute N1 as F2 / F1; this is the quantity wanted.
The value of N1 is 1.3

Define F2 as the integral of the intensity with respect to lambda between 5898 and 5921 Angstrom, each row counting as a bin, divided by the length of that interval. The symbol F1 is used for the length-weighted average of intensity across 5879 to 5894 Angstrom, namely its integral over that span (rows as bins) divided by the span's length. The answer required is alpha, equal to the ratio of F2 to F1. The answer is 1.00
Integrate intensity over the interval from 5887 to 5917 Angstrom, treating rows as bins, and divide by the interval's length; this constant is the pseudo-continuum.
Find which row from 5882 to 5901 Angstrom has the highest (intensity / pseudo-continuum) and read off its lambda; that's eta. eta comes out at 5882.48 Angstrom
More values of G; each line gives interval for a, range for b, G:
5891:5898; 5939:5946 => -0.01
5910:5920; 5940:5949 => 0.02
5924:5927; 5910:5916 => -0.01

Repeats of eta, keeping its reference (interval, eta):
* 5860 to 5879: 5875.71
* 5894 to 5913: 5912.35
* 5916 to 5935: 5916.44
